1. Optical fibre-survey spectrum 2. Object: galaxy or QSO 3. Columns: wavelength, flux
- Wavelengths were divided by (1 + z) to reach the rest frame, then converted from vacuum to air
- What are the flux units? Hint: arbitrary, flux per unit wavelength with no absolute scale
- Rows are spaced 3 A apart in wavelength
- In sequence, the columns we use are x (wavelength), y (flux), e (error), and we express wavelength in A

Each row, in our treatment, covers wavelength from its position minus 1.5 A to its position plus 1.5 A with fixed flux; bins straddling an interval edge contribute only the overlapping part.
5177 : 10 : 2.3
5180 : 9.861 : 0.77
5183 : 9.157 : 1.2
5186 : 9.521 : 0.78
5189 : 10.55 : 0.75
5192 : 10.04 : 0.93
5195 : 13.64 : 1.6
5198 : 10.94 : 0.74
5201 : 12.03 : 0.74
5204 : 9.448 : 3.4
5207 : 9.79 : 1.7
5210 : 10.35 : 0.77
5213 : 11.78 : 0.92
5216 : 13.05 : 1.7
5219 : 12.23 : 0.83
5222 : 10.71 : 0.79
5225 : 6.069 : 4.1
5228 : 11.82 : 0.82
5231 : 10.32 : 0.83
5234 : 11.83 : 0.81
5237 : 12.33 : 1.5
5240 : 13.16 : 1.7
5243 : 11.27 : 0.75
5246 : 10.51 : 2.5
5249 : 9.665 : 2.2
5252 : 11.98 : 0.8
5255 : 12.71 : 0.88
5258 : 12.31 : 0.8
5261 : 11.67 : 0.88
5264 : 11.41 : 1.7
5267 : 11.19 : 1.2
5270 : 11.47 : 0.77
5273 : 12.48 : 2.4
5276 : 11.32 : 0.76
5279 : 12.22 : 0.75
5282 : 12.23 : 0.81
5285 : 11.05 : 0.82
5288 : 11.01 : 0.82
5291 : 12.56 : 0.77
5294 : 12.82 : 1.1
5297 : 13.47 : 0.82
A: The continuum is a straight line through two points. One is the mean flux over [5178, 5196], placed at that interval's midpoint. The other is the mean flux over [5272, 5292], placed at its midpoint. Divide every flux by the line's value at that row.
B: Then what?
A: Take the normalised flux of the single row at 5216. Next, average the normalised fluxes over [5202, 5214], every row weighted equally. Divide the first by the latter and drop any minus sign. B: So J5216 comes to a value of 1.2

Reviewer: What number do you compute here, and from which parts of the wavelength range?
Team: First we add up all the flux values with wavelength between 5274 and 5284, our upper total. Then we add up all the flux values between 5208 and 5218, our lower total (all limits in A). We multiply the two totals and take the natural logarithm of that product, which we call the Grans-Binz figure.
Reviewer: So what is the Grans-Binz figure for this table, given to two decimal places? 7.14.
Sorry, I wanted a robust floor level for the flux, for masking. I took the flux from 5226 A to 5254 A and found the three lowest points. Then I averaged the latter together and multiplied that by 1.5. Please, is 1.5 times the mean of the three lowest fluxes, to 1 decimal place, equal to 15.2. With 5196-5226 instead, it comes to 12.7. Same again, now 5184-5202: 15.1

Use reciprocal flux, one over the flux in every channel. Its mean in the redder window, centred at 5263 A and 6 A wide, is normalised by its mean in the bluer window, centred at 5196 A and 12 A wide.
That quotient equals 1.00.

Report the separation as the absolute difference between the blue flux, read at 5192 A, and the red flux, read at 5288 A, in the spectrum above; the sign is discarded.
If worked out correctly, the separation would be 1.0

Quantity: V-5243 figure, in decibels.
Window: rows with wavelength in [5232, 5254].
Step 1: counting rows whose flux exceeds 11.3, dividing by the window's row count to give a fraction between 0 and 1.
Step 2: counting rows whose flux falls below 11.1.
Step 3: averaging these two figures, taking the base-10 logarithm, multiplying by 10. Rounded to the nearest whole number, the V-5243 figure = 1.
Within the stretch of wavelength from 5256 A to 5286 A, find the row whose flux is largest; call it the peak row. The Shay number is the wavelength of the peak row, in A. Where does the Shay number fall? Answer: 5273 A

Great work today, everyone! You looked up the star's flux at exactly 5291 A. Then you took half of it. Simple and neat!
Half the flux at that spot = 6.3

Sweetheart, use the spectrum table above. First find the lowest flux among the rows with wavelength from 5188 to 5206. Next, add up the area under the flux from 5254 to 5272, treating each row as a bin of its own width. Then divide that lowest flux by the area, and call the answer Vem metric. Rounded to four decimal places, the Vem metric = 0.0445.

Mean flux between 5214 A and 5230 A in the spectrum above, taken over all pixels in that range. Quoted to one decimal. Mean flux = 10.8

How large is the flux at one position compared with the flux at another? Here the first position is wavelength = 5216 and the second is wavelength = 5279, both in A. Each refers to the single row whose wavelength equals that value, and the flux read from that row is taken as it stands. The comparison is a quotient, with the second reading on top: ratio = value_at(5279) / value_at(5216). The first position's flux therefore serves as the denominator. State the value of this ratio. 0.94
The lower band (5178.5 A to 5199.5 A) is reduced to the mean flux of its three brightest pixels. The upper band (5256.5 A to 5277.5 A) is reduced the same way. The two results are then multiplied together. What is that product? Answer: 142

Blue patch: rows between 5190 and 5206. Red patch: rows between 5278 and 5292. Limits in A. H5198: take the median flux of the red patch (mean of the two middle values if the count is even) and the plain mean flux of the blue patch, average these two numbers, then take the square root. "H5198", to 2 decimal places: 3.42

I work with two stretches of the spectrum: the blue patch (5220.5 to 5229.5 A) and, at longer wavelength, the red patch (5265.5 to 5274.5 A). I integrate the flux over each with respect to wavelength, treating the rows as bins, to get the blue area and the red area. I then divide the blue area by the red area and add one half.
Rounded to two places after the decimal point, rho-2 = 1.31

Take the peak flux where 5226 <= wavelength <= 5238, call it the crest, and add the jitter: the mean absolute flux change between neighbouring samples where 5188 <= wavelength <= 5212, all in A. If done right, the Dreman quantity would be 14.0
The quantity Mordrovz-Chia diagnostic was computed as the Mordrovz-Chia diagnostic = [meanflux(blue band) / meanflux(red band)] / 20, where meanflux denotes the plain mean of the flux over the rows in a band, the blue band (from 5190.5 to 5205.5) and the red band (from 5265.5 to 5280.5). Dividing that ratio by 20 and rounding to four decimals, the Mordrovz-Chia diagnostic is 0.0478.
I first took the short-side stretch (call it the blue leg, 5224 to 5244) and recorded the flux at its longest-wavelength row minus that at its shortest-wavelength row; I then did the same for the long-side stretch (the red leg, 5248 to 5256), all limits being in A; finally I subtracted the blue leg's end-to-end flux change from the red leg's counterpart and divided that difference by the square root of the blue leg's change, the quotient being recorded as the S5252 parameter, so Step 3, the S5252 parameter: -0.9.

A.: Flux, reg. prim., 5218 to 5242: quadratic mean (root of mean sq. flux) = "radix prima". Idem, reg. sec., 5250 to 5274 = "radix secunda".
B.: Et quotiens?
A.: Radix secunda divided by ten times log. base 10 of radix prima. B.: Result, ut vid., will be 1.13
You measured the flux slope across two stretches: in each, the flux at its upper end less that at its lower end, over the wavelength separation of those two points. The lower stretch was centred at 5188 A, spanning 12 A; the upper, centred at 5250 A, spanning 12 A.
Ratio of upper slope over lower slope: 2.5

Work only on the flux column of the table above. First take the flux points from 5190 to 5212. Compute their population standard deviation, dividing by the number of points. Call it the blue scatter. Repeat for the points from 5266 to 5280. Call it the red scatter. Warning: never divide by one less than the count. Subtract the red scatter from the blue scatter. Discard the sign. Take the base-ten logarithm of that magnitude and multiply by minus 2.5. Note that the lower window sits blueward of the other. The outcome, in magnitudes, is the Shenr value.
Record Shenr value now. 0.17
